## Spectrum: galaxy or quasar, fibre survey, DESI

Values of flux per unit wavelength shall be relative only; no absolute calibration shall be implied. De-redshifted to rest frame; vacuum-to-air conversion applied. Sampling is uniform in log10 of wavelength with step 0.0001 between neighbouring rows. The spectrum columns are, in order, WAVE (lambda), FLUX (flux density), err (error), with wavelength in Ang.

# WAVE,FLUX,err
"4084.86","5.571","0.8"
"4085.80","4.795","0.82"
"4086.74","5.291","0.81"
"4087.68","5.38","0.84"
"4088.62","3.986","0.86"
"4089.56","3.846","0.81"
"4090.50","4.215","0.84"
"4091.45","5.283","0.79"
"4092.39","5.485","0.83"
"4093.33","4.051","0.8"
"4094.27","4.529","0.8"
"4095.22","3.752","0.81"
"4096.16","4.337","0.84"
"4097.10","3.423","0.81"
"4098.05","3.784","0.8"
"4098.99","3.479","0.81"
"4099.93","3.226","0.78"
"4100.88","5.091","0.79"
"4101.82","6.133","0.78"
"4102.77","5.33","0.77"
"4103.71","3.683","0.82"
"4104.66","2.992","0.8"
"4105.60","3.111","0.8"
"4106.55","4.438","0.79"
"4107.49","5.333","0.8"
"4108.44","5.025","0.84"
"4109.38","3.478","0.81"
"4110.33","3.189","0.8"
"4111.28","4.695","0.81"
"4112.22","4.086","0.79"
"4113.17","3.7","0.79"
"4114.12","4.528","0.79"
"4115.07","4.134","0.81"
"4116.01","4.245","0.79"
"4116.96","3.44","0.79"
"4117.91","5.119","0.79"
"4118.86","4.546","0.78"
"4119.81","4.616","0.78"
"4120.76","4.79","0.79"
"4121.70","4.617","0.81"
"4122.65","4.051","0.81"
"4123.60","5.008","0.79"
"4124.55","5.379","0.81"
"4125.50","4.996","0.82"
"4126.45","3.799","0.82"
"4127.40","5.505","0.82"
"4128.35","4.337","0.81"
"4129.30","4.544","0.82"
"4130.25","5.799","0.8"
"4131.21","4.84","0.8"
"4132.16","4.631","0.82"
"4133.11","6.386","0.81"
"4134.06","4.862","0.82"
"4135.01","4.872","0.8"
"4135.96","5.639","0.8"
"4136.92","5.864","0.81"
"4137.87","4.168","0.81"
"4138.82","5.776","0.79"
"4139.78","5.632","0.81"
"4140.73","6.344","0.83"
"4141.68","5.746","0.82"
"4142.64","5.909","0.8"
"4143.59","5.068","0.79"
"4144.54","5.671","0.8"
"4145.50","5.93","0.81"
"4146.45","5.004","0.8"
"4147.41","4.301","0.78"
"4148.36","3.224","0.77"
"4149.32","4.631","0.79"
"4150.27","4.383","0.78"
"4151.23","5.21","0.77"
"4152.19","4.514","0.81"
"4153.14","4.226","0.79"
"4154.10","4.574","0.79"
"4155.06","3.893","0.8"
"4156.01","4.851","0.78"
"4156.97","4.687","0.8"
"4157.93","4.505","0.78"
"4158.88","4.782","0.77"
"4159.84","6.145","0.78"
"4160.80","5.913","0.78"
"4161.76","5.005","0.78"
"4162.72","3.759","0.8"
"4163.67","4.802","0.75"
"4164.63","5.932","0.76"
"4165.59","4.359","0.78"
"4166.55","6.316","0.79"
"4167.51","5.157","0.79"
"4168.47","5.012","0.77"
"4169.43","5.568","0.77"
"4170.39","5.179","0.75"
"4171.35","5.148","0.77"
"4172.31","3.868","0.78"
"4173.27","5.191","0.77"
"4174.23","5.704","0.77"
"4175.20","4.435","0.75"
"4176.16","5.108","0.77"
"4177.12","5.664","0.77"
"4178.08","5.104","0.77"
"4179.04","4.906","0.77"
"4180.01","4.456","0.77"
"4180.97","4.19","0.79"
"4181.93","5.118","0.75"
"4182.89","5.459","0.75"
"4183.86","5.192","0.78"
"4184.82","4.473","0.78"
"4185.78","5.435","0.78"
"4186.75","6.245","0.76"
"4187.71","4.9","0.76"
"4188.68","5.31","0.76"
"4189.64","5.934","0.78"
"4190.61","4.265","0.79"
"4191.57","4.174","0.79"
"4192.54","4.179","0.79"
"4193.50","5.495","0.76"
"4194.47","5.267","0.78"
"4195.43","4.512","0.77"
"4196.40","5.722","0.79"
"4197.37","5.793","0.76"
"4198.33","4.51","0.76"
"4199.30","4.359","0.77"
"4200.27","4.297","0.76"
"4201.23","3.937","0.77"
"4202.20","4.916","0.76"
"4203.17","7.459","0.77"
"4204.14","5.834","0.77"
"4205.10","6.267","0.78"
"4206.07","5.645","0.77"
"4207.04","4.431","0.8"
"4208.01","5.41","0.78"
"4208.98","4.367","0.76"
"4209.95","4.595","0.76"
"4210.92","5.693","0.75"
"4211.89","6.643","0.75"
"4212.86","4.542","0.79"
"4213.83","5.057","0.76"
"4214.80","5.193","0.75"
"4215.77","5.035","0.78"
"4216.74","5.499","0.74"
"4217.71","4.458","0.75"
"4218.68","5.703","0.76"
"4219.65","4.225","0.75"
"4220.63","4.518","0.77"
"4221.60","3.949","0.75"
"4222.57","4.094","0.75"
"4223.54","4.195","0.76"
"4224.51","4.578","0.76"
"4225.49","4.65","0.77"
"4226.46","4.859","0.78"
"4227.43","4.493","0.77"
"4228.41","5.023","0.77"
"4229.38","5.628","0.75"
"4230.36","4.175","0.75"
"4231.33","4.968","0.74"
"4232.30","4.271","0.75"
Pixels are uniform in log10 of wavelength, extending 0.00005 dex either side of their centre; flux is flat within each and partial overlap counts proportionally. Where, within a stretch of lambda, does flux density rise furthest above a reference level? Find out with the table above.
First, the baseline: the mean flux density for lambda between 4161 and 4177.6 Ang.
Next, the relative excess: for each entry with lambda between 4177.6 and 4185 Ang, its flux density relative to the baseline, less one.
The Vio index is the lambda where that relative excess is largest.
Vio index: 4182.89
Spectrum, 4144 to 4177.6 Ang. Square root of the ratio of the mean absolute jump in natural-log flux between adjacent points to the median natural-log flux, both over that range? 0.32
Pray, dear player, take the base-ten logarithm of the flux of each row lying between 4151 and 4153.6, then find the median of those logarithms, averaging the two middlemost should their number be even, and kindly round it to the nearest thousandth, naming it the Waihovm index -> 0.655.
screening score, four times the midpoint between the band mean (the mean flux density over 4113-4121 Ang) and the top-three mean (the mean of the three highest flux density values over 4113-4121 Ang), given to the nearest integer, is 18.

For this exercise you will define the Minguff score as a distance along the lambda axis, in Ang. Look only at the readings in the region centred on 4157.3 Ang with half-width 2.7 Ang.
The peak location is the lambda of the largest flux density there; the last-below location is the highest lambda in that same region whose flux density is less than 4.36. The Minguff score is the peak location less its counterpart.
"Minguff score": 4.8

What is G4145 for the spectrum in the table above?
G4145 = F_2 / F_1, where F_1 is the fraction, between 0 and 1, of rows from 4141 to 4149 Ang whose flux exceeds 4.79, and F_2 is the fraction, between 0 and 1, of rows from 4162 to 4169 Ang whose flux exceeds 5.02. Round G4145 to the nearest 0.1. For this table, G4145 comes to 0.6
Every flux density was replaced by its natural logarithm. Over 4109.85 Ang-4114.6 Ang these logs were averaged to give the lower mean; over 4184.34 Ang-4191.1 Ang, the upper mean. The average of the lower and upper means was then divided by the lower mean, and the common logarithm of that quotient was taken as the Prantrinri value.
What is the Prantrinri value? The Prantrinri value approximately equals 0.039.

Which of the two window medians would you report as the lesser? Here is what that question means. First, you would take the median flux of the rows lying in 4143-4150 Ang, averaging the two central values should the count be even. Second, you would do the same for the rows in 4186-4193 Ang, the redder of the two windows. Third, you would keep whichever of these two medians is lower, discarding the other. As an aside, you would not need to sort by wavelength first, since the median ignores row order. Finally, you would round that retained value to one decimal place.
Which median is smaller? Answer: 4.9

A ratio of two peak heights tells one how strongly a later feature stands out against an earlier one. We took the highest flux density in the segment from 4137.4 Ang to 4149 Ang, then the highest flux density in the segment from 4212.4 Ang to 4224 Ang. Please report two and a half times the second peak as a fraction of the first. 2.25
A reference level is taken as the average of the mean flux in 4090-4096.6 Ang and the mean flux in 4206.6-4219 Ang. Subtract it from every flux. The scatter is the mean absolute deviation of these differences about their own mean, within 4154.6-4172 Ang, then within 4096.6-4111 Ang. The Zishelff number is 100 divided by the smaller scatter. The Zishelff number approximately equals 183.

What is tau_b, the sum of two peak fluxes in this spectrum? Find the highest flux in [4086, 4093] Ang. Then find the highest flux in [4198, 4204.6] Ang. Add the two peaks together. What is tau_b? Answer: 12.9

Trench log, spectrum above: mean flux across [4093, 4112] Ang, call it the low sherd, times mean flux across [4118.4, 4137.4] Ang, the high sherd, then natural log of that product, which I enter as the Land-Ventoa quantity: 3.02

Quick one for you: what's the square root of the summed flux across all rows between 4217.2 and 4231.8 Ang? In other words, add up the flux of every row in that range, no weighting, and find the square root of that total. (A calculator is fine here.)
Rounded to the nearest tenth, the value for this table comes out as 8.3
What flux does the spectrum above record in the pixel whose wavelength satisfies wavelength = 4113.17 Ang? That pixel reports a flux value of 3.7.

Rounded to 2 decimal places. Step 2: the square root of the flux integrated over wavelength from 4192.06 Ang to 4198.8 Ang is 5.85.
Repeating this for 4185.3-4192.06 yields 5.91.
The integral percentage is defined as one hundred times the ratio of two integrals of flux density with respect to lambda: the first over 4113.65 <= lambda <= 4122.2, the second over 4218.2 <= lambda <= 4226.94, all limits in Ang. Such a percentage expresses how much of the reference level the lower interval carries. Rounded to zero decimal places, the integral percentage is 96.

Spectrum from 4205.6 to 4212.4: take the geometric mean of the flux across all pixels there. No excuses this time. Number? 5.2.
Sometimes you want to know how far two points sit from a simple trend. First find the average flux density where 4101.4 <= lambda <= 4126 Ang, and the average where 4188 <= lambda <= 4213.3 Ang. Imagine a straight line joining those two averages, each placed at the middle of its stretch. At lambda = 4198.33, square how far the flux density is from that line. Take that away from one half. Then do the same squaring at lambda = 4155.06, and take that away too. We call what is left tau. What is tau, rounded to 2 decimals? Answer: -0.61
